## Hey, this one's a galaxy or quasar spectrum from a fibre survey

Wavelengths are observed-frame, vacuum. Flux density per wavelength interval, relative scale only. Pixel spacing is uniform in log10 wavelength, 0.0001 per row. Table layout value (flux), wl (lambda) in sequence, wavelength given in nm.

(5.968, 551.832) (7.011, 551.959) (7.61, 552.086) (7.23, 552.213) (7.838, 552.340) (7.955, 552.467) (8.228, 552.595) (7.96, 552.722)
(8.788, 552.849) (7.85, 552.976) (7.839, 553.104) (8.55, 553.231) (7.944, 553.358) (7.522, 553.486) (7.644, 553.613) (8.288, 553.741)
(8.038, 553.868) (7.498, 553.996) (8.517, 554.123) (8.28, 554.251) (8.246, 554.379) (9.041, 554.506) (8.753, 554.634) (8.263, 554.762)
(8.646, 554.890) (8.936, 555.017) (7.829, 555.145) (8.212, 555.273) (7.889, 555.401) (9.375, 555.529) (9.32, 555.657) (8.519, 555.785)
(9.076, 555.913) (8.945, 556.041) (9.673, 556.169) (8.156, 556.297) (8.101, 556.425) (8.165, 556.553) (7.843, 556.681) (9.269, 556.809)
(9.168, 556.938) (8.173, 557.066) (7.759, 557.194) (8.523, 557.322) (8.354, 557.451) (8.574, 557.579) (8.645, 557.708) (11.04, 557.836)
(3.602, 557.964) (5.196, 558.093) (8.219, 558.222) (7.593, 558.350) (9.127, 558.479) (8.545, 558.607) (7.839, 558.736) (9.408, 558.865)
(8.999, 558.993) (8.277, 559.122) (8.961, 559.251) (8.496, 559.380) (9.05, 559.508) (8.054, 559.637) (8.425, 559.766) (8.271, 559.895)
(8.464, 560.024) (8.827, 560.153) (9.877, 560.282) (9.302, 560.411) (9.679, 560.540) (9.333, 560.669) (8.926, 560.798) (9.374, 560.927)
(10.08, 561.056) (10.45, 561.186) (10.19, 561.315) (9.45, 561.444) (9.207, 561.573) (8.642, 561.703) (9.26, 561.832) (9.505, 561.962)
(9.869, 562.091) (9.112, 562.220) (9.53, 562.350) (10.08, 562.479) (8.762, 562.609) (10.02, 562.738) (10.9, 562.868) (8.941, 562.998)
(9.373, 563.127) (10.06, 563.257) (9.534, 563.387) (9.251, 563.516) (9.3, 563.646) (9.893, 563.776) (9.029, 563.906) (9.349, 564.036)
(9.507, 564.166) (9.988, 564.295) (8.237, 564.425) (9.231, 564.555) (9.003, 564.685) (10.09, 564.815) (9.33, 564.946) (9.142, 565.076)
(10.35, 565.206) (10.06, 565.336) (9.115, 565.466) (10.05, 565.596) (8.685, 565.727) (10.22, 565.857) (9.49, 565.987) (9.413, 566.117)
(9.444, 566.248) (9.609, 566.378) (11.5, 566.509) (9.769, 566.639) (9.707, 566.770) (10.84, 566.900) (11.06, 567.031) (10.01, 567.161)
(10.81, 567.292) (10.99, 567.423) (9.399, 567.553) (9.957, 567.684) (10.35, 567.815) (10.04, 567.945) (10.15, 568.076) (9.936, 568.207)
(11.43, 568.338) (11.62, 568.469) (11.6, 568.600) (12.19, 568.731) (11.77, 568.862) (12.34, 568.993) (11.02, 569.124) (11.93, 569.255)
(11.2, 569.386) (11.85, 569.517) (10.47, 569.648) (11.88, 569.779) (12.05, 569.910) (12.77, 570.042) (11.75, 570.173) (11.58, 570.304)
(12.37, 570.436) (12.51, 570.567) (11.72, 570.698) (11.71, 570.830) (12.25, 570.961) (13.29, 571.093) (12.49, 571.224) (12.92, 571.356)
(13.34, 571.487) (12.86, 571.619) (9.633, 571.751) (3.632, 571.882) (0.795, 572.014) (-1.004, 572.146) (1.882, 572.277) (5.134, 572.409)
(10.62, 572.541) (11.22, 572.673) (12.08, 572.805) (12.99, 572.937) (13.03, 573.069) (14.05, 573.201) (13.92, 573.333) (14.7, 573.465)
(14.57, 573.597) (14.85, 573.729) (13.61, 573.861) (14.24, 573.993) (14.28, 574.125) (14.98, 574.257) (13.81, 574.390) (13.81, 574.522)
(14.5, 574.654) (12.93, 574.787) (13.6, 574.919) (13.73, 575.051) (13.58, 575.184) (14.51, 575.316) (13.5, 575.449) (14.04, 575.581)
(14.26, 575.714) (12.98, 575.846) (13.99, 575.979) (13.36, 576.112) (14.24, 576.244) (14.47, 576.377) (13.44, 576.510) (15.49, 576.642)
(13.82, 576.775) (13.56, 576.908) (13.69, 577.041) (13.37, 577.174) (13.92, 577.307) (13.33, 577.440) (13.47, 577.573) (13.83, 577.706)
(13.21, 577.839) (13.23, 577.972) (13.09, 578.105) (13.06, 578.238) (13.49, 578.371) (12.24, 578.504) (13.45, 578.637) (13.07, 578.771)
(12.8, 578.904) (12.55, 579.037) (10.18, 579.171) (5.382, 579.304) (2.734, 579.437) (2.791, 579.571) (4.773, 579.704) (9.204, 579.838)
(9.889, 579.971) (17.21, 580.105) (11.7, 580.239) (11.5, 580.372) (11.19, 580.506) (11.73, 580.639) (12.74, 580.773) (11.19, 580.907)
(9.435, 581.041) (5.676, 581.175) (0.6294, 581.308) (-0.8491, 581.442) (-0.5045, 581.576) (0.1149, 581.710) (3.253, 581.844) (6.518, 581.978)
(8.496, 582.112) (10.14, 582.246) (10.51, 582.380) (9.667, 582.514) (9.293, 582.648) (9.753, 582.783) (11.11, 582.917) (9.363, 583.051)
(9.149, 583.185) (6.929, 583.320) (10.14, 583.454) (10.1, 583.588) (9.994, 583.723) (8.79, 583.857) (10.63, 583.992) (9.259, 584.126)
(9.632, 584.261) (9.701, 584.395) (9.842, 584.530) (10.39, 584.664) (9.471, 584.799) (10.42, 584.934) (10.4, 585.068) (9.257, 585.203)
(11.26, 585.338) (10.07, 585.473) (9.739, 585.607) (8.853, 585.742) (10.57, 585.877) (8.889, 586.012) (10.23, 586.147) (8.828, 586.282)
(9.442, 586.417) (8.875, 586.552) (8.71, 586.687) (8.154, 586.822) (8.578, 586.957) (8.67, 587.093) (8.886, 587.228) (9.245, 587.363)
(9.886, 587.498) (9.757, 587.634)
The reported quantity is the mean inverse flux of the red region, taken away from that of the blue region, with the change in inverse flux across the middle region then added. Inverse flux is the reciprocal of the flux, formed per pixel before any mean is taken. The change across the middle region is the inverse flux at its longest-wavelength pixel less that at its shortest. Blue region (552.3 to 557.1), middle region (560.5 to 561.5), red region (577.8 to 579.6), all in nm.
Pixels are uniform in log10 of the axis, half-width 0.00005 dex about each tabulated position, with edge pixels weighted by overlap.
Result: 0.00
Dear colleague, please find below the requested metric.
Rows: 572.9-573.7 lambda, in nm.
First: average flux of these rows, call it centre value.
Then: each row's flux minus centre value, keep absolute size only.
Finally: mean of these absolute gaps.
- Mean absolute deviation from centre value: 0.6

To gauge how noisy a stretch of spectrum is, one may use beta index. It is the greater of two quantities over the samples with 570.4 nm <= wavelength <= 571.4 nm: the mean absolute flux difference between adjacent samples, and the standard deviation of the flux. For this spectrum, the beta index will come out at 0.54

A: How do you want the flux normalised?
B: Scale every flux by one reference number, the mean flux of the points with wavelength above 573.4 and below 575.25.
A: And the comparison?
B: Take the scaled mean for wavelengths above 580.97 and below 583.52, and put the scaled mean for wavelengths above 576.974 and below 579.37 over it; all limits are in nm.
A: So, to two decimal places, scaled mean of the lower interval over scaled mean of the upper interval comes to 1.86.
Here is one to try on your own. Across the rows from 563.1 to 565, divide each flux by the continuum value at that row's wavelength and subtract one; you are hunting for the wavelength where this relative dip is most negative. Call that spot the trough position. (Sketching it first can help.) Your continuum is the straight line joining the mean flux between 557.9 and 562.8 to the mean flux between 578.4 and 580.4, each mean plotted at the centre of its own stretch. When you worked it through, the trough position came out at 564.425 nm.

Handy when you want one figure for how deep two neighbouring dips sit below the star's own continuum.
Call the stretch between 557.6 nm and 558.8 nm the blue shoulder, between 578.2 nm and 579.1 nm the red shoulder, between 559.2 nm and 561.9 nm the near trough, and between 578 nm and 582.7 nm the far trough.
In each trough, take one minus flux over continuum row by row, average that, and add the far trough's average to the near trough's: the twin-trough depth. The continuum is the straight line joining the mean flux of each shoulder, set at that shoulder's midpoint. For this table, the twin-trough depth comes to 0.2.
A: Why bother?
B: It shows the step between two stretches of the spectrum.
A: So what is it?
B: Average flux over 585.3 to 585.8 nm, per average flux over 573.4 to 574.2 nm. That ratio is 0.7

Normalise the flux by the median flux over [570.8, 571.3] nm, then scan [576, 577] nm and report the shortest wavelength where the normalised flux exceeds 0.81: 576.112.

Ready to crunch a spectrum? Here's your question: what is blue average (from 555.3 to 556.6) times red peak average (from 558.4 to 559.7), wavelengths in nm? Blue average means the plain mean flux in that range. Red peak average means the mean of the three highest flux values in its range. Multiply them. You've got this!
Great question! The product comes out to 80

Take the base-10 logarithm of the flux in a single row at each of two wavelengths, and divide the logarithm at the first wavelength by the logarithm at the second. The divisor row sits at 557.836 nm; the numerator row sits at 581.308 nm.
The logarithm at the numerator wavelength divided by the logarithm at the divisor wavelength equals -0.2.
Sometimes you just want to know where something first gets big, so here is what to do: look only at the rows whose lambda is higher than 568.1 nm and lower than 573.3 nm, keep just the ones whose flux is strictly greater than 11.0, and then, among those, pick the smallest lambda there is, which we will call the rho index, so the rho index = 568.338 nm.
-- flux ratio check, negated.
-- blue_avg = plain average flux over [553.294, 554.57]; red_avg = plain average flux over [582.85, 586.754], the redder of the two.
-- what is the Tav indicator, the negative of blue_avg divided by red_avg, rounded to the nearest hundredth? -0.84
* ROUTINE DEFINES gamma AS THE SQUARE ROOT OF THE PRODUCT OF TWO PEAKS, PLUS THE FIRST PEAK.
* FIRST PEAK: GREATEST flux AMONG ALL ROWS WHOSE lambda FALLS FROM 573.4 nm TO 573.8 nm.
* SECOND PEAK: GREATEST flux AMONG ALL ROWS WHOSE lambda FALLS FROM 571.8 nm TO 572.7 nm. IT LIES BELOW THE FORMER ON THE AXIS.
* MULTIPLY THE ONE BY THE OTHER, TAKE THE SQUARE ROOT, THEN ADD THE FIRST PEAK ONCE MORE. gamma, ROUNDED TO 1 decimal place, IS 27.8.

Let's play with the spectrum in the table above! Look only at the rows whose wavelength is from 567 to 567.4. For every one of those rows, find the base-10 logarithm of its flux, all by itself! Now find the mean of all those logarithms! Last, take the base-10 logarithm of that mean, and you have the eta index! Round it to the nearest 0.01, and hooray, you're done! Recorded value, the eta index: 0.01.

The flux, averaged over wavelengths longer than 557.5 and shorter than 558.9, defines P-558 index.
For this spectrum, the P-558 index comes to 8.0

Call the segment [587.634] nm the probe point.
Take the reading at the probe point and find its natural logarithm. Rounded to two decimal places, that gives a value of 2.28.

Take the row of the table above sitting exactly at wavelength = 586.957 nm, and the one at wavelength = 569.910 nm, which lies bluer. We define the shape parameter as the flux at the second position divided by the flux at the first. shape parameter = 1.4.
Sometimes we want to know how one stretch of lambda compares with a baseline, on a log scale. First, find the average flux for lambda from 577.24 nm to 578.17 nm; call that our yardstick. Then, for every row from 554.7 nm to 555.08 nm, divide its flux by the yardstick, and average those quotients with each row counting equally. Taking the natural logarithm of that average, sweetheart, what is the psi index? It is -0.44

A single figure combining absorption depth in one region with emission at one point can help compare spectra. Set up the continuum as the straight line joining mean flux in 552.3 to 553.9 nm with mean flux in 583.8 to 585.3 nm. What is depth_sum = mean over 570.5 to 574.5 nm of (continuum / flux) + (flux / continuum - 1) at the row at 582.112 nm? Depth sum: 0.85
